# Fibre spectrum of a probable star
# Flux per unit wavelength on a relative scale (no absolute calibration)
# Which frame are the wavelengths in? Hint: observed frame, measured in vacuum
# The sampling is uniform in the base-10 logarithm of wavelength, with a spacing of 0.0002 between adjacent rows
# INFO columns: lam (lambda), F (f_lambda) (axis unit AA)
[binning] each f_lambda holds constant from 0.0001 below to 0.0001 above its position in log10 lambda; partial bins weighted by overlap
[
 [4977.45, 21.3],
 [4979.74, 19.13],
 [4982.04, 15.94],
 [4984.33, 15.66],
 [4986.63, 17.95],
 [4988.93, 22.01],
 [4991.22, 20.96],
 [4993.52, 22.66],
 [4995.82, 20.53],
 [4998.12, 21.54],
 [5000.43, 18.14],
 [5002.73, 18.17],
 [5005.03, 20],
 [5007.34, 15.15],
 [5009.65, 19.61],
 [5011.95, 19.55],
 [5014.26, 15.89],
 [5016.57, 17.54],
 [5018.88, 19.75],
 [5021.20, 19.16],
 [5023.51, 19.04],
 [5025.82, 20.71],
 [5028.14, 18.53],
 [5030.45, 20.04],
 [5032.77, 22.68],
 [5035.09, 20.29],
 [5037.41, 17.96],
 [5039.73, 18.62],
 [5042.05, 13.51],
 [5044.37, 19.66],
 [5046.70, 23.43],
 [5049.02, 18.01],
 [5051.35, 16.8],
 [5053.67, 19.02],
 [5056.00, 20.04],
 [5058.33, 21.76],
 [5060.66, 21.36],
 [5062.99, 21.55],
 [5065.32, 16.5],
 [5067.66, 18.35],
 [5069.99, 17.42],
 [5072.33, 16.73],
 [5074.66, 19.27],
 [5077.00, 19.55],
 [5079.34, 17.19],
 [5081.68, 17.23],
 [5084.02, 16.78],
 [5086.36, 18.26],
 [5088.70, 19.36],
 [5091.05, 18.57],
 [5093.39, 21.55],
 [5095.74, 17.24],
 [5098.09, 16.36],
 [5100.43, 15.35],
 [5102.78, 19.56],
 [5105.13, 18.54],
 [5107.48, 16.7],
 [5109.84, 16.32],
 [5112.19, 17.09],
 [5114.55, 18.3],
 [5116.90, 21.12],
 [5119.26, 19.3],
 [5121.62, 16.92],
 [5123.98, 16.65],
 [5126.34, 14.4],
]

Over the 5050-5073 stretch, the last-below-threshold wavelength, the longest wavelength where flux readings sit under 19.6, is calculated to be 5072.33 AA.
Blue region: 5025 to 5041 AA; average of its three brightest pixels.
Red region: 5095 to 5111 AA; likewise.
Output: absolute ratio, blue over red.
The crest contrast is 1.15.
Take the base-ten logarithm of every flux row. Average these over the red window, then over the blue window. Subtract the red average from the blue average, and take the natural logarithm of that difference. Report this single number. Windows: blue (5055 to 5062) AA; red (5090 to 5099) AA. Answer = -2.8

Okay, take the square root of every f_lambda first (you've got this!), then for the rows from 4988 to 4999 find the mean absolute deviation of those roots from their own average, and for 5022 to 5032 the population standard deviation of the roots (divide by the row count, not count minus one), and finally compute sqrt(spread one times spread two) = 0.081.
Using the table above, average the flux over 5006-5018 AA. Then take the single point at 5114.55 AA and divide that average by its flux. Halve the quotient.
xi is 0.48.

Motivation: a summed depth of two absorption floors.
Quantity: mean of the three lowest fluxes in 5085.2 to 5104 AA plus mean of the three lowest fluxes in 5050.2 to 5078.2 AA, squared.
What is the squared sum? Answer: 1089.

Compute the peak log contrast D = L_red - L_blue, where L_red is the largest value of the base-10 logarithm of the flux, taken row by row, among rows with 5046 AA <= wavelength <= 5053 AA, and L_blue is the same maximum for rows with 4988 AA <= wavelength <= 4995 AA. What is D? 0.01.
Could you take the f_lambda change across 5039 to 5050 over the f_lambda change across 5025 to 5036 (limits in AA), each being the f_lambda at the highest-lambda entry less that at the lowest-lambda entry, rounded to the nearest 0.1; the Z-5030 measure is 1.5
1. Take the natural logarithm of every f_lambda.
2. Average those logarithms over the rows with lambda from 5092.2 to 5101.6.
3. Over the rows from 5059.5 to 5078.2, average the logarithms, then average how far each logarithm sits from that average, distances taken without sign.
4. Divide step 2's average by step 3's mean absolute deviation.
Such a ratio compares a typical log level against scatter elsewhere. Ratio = 34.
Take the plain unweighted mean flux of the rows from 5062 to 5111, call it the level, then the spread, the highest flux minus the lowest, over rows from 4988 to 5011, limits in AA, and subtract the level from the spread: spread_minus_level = -10.5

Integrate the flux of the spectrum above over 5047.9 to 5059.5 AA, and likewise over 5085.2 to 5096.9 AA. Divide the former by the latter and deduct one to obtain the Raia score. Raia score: 0.00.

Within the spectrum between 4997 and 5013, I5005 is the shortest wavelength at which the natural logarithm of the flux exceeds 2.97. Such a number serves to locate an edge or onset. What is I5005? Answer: 4998.12 AA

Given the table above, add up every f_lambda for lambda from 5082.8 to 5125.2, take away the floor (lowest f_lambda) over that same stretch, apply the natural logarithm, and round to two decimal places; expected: 5.73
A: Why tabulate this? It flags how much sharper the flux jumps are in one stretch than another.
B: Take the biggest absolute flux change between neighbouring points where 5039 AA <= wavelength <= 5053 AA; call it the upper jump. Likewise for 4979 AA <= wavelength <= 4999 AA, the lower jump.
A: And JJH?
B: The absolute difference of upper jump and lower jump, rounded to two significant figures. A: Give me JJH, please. 2.1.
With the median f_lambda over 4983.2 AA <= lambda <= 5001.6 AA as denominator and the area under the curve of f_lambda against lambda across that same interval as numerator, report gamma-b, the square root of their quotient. 4.20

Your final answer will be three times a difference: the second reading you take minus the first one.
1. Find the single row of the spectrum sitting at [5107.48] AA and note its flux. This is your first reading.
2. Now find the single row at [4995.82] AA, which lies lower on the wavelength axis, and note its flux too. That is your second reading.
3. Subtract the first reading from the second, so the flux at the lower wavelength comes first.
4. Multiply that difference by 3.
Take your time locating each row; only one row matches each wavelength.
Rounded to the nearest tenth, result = 11.5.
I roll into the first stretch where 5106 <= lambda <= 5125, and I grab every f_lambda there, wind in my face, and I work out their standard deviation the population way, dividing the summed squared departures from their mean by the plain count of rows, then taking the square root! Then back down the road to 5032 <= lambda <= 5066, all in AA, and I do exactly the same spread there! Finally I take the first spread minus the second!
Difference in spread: -1.0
